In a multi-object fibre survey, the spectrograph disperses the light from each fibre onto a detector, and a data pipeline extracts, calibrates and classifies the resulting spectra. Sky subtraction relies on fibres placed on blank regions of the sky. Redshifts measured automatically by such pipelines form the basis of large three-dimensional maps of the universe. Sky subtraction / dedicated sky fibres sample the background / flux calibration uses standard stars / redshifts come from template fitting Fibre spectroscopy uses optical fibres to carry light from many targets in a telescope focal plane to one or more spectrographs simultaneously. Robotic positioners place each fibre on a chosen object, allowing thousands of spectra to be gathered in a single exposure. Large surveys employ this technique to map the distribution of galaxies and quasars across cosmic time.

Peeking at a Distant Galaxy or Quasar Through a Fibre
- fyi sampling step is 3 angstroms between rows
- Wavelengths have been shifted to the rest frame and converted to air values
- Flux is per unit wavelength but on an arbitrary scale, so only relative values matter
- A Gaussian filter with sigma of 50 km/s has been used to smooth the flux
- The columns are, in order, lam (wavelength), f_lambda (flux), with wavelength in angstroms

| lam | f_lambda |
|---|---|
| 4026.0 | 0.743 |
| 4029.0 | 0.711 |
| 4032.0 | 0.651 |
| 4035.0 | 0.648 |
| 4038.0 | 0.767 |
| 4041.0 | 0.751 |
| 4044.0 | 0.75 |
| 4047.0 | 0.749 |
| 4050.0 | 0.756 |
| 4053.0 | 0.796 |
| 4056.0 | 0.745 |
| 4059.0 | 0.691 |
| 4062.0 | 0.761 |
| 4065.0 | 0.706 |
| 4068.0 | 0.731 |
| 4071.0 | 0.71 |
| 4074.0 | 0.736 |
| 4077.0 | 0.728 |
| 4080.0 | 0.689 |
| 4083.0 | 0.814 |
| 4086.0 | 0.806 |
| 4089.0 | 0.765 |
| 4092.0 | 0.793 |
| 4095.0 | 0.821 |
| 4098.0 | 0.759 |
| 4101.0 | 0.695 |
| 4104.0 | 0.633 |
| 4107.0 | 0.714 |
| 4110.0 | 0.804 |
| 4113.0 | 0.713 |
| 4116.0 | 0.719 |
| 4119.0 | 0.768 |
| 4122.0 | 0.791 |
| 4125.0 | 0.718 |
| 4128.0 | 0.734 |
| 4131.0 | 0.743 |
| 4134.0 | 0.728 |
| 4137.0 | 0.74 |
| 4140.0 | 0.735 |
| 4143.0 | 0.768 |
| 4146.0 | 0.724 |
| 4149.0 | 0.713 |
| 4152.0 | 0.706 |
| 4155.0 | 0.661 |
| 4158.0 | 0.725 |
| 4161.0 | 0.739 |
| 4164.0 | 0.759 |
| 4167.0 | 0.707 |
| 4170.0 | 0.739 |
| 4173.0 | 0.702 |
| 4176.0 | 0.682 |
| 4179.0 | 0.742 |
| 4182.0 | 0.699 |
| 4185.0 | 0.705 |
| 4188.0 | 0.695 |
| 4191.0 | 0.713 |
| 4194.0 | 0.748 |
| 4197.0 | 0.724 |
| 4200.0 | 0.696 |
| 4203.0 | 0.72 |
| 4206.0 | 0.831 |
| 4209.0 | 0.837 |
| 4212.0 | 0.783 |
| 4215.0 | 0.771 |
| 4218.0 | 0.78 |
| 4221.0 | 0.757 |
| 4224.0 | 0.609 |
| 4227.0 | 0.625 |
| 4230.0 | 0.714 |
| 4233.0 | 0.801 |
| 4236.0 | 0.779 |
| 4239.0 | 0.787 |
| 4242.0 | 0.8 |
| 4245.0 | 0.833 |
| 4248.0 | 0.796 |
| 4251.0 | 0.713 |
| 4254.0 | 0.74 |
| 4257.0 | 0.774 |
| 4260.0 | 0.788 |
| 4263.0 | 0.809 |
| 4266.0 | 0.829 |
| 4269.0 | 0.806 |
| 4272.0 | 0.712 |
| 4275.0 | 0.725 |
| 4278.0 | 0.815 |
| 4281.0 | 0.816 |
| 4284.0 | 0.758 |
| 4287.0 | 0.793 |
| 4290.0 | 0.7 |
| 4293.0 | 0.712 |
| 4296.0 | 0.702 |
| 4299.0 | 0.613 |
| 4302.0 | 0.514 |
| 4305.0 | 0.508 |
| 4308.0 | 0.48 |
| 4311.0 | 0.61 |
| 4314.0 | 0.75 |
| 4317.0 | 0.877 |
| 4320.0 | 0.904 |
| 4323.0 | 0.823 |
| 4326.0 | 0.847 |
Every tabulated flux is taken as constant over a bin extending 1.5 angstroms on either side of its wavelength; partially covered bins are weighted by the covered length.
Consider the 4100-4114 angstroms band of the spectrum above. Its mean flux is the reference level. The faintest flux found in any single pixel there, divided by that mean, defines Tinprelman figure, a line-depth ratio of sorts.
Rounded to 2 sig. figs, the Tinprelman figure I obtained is 0.89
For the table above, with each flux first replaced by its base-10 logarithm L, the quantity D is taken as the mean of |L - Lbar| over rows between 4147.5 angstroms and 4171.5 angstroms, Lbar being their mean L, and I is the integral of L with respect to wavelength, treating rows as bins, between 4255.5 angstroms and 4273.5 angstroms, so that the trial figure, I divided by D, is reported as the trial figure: -142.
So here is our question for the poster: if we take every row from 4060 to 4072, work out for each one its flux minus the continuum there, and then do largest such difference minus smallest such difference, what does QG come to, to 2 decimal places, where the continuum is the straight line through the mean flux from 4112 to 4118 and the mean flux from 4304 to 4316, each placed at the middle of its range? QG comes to 0.05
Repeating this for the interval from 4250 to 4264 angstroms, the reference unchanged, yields 0.10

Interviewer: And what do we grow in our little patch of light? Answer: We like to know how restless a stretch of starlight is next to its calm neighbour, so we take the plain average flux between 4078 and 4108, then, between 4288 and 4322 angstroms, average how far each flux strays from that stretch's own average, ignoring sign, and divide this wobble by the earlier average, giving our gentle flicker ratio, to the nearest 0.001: 0.152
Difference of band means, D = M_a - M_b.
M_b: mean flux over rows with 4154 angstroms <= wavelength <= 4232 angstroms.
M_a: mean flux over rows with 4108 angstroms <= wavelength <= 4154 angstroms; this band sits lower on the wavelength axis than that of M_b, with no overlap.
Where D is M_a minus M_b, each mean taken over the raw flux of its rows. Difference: 0.01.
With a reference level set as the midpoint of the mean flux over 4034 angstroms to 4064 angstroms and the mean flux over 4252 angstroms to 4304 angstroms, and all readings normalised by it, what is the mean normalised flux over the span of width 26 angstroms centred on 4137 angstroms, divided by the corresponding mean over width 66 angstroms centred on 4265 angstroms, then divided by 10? 0.095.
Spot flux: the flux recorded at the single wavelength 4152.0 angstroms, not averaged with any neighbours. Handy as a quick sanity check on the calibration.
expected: 0.706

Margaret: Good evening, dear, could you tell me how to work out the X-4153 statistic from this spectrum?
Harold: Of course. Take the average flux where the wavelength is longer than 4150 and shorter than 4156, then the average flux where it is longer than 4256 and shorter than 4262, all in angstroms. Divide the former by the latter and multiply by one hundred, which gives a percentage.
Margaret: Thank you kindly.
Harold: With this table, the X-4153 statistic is 88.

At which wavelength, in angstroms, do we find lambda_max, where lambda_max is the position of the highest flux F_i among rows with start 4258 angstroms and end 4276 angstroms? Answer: 4266.0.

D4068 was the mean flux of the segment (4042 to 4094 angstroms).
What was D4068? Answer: 0.749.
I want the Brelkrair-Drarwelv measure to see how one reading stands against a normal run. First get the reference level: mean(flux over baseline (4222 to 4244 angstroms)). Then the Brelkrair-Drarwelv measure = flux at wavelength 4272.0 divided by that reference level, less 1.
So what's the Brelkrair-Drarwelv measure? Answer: -0.03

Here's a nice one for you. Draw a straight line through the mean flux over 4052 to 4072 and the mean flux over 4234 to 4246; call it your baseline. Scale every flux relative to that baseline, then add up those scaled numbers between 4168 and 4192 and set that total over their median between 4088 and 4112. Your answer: 7.1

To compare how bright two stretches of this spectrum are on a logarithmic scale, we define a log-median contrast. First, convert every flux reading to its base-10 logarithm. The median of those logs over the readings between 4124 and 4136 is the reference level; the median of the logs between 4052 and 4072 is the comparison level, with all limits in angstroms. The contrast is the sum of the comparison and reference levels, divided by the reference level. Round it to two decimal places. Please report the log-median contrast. 2.00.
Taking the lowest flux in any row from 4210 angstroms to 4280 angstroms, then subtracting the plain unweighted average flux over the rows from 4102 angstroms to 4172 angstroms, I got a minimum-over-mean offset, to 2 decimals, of -0.12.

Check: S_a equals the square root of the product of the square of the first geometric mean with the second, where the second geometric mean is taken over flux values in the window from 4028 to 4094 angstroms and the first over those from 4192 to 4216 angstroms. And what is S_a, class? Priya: 0.65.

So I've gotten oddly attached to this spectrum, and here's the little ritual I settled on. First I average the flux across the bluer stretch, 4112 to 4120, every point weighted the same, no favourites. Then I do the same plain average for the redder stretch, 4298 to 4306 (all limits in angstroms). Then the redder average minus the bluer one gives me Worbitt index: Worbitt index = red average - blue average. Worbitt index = -0.19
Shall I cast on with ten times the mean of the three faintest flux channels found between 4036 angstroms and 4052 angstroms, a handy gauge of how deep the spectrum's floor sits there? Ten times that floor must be 7.5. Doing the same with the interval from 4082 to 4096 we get 7.9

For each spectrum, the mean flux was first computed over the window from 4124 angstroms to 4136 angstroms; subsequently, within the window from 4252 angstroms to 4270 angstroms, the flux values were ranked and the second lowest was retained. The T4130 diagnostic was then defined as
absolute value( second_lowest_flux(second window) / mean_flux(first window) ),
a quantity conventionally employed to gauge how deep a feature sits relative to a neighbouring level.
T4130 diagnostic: 1.06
